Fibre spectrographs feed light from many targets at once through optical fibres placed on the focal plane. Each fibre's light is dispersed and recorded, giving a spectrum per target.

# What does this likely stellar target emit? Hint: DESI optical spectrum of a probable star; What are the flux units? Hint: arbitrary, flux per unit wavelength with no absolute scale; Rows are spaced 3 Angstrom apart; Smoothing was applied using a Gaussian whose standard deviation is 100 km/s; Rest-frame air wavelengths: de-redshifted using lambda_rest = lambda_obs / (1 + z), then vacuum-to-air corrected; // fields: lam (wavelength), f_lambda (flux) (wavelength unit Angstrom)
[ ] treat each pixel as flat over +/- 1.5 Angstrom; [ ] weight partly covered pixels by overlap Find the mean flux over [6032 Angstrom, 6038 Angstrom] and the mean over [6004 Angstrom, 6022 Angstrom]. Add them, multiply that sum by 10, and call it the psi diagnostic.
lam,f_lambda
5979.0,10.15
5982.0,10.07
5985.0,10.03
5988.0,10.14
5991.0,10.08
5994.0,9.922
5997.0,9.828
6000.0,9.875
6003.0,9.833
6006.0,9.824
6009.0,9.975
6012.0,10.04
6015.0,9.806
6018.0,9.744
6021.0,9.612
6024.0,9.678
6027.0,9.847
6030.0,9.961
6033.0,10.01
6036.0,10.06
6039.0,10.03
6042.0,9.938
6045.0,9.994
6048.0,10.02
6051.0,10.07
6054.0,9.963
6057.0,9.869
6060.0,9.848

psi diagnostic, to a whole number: 199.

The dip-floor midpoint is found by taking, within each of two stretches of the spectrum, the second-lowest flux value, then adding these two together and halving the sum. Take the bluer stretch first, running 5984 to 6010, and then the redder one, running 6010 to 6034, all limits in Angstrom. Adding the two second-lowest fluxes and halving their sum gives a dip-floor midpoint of 9.8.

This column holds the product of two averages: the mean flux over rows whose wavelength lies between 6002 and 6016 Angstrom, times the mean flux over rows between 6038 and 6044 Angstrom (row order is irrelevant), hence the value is 98.8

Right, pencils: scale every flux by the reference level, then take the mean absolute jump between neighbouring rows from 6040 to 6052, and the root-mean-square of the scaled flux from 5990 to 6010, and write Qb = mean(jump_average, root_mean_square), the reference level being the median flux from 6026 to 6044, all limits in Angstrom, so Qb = 0.4982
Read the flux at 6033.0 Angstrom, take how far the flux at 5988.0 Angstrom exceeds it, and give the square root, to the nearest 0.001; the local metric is 0.361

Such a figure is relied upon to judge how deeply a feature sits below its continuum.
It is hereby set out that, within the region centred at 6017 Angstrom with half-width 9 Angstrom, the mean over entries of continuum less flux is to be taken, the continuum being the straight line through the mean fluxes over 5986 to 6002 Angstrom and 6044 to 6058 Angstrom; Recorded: 0.17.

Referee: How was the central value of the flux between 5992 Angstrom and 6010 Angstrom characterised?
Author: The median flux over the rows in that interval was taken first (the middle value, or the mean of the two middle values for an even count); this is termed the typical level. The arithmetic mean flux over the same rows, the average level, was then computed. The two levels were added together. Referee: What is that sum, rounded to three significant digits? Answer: 19.7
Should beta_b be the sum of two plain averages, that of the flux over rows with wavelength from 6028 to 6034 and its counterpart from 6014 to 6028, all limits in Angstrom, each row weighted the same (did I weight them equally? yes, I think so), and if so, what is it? 19.7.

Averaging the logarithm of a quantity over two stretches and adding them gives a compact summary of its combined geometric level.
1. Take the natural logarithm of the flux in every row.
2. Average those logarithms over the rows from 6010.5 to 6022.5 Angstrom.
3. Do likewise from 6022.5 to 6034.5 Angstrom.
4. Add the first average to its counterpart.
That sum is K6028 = 4.57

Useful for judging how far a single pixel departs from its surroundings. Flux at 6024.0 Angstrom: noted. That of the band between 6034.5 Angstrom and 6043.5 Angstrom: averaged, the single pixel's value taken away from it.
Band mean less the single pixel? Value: 0.33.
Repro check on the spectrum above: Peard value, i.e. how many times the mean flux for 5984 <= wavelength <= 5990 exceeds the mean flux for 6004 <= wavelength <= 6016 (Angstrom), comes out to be 1.018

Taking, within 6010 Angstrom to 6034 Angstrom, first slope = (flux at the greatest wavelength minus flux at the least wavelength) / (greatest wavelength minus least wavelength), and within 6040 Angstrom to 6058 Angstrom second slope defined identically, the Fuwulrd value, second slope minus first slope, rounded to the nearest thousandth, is -0.003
